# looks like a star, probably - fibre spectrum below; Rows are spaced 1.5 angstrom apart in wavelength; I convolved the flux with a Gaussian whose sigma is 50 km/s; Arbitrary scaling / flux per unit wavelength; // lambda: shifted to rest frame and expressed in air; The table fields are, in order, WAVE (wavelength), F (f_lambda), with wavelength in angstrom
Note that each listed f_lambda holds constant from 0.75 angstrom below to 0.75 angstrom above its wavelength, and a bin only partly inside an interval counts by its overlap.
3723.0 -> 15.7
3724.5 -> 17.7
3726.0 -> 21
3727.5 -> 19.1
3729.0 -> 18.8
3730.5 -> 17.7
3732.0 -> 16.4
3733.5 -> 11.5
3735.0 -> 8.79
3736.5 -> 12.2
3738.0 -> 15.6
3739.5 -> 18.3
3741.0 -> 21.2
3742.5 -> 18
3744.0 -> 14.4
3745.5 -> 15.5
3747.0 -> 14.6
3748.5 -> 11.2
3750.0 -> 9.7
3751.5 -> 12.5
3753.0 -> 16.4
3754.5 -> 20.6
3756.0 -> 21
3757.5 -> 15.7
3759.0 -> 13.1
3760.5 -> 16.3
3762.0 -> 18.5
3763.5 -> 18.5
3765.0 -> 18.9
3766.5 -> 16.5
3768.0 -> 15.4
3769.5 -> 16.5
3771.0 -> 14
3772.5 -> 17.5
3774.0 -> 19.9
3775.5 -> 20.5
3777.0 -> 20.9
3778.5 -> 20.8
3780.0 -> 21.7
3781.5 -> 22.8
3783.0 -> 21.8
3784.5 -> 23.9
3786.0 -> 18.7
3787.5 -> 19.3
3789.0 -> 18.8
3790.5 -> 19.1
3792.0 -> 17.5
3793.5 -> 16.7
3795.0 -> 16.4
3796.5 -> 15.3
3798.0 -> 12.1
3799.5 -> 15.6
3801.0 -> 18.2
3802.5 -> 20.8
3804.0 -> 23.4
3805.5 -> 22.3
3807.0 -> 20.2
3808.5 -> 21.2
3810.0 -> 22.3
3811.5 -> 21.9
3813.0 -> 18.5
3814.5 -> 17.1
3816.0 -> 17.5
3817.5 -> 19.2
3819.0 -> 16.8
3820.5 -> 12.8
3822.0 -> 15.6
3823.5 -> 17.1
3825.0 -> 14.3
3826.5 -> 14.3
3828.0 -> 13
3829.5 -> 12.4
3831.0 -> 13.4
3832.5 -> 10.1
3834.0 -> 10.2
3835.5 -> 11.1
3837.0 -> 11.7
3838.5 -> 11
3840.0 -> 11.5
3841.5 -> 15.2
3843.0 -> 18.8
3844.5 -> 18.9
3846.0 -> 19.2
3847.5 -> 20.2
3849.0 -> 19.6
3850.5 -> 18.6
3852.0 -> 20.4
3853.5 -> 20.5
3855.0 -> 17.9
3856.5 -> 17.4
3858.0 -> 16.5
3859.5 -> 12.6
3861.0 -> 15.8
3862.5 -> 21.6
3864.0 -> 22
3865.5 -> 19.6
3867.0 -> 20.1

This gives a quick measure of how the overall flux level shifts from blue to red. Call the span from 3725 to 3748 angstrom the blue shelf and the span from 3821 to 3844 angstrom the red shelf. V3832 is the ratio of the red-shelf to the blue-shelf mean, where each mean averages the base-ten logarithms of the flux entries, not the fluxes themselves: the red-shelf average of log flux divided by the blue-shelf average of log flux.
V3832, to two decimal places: 0.93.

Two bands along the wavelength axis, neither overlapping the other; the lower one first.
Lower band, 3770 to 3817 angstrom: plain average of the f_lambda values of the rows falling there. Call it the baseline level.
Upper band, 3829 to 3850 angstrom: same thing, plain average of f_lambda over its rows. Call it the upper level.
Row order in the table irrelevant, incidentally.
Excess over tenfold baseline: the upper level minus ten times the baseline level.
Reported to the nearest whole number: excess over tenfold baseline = -178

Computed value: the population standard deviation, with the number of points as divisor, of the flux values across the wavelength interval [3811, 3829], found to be 2.6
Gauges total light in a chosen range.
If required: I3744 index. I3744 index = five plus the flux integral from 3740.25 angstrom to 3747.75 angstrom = 131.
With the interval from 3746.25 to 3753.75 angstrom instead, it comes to 102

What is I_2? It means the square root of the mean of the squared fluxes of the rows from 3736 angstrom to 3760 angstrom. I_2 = 16.0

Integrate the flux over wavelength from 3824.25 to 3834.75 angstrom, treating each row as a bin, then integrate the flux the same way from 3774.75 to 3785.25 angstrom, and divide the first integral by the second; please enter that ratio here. 0.58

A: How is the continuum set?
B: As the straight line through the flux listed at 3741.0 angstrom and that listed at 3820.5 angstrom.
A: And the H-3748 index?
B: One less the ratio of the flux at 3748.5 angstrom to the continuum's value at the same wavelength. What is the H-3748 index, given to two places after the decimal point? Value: 0.45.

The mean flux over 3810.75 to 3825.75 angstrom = 17.1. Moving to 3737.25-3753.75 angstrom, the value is 15.2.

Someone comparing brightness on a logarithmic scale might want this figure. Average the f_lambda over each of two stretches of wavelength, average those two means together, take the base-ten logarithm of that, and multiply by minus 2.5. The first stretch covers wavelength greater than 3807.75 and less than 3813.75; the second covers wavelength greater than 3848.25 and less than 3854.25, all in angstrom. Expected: -3.27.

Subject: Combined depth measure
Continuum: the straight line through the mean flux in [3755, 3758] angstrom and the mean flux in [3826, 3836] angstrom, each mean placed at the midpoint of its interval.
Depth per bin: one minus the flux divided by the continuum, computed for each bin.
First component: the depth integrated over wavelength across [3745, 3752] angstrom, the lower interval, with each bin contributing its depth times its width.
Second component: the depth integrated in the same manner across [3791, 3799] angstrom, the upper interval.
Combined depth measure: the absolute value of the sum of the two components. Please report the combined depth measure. 2.3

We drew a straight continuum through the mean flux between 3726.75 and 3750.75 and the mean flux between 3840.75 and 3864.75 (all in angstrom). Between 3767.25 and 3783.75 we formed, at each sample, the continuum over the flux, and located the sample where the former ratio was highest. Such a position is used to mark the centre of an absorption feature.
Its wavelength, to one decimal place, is 3771.0 angstrom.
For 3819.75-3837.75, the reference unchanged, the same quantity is 3832.5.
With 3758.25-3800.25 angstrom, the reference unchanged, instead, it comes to 3798.0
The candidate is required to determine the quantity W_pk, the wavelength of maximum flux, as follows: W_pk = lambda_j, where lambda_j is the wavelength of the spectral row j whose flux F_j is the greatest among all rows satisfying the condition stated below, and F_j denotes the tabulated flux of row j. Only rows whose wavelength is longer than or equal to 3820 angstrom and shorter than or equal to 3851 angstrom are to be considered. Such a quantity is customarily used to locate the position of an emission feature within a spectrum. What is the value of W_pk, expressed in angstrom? 3847.5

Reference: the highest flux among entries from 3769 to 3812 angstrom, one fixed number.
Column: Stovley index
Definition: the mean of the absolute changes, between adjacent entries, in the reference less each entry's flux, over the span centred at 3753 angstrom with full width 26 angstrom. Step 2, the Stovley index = 2.4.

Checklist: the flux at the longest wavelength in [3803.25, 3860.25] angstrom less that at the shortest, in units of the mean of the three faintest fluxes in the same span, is -1.04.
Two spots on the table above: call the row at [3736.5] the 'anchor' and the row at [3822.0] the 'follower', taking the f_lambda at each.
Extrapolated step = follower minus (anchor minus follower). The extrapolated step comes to 19.0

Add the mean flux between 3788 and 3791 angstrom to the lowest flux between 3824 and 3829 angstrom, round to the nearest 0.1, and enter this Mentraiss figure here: 32.0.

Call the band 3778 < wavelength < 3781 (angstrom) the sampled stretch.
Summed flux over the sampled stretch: 42.5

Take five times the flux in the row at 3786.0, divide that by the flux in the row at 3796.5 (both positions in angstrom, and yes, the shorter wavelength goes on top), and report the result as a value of 6.1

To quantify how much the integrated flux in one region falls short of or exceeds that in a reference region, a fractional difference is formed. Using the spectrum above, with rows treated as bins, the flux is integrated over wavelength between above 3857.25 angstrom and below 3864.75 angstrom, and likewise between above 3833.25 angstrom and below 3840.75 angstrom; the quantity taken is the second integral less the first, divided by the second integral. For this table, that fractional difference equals -0.59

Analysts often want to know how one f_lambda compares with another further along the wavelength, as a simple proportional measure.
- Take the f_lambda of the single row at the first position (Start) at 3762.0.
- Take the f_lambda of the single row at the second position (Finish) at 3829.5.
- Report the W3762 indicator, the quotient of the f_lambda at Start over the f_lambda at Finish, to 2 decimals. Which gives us 1.49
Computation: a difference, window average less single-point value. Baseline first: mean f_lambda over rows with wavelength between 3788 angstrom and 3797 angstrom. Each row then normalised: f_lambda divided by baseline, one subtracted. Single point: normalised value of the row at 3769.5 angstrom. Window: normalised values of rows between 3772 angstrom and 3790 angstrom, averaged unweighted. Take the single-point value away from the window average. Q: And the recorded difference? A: 0.2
